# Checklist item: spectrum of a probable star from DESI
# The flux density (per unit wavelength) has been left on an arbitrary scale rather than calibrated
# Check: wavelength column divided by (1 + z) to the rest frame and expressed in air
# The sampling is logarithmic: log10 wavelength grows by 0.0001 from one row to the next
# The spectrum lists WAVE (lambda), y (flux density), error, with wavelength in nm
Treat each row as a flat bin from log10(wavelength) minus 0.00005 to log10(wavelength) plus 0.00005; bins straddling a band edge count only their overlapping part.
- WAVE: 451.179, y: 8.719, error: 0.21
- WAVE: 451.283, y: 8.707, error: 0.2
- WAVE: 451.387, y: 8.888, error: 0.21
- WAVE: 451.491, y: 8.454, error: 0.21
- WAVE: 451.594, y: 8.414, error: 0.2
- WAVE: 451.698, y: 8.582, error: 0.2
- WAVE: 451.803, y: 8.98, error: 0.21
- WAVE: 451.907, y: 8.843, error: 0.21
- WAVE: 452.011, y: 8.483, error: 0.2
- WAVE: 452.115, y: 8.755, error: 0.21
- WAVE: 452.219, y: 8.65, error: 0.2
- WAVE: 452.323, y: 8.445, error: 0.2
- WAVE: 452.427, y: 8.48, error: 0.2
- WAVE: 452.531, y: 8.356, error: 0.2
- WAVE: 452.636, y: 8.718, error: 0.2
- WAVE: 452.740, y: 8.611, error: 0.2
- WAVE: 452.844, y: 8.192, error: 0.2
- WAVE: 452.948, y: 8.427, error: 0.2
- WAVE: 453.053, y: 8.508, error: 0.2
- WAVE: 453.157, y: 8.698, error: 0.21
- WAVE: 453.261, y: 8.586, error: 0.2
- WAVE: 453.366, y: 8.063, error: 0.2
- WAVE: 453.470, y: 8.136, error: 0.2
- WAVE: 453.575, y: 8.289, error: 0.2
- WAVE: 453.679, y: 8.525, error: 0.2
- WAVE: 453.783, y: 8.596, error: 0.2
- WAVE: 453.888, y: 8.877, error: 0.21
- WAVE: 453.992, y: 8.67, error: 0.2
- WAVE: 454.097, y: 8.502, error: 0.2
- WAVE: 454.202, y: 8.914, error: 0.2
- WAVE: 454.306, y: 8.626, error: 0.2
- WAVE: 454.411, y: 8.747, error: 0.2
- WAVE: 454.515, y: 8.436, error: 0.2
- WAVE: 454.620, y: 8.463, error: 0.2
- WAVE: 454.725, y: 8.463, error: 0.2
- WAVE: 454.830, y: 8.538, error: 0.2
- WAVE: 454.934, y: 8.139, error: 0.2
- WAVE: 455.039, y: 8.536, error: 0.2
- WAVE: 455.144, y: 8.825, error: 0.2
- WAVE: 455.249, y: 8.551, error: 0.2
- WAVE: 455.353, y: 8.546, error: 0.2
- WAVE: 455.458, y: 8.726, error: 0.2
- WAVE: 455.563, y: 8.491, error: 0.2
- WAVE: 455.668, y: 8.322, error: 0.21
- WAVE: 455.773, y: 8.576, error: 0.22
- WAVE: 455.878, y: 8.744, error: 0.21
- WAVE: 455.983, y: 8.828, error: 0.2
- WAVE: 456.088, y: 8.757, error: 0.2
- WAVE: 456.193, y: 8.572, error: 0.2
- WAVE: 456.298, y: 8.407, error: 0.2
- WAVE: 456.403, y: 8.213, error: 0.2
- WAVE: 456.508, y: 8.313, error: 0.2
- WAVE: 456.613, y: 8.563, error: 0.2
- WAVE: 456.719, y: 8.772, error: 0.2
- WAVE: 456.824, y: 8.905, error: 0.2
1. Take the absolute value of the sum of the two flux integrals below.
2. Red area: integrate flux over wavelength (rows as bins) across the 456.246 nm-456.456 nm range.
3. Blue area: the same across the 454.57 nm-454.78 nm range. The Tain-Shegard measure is 3.52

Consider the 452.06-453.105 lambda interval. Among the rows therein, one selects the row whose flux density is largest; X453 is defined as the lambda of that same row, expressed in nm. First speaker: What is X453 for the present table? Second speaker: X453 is 452.115 nm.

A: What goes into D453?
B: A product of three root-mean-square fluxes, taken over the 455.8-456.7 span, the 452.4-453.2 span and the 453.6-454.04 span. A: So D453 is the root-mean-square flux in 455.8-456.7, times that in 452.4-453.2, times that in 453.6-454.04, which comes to 630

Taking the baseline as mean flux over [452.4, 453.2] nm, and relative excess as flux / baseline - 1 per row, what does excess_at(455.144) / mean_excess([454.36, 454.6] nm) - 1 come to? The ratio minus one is 3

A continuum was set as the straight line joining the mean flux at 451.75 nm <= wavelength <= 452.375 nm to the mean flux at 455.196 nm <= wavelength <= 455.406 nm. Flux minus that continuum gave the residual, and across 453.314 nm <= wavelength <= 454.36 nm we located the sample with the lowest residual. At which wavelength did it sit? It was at 453.366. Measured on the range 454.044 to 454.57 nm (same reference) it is 454.515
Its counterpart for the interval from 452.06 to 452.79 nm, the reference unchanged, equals 452.531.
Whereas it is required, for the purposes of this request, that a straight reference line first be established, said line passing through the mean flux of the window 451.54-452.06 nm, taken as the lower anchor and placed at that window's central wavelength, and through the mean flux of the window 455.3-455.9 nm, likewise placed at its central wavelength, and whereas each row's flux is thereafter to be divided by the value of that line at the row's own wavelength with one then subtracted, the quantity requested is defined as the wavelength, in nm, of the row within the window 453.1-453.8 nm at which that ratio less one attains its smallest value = 453.366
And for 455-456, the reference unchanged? 455.668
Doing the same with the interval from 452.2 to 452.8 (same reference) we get 452.531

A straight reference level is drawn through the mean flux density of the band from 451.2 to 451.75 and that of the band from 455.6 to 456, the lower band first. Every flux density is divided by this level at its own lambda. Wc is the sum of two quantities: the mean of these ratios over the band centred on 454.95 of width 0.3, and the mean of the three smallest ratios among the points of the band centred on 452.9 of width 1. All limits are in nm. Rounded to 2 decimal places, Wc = 1.93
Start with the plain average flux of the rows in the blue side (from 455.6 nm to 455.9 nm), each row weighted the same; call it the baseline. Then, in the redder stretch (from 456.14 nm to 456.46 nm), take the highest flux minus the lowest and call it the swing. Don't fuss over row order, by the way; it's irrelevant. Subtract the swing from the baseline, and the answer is 8.2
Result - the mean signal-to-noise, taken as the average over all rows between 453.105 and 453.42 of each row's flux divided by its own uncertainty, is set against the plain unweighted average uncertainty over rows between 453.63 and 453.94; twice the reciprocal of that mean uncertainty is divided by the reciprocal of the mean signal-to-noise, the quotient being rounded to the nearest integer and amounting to 409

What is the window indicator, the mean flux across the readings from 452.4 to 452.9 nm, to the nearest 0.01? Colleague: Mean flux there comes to 8.47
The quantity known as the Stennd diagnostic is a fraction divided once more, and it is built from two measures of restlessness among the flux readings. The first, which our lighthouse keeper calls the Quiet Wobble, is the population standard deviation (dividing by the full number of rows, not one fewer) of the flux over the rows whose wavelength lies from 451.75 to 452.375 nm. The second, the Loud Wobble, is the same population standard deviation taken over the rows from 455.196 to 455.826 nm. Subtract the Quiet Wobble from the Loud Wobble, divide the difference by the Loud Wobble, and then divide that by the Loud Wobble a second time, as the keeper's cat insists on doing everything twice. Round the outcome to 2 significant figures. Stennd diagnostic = -4.9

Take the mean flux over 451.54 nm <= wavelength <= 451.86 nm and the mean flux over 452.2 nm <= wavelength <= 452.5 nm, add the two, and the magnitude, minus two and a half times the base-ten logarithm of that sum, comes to -3.09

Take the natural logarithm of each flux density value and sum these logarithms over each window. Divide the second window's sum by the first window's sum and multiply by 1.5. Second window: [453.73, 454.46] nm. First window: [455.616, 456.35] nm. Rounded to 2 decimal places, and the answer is 1.51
